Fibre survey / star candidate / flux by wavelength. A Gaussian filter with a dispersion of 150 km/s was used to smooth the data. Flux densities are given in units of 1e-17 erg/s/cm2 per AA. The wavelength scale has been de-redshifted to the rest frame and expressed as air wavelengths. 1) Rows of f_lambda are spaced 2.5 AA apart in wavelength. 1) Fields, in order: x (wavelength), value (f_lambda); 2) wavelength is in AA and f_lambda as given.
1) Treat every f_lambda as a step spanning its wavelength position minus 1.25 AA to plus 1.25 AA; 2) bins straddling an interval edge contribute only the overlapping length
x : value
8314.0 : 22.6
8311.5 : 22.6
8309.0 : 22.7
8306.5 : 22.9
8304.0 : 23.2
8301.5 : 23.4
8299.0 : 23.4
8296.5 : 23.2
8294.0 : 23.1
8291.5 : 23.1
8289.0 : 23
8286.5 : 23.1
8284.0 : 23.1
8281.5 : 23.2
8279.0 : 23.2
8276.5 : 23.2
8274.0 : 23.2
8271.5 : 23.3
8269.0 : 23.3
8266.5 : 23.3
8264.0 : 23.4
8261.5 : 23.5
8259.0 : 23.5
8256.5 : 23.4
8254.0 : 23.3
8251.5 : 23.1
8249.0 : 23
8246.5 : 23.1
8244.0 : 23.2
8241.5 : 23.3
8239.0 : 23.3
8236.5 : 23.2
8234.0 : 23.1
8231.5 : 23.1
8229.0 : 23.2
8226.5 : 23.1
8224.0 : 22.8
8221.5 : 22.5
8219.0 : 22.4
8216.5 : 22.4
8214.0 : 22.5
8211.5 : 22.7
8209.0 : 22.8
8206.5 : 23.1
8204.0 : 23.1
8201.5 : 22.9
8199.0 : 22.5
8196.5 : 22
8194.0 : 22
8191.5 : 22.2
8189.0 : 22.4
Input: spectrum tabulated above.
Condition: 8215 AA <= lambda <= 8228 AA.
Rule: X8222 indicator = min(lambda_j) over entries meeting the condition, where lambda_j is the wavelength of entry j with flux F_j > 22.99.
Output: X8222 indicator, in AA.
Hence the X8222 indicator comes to 8226.5 AA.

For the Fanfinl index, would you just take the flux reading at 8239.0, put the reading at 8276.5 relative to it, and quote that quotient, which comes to 1.00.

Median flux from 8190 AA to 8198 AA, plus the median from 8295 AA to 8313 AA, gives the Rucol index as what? 45.2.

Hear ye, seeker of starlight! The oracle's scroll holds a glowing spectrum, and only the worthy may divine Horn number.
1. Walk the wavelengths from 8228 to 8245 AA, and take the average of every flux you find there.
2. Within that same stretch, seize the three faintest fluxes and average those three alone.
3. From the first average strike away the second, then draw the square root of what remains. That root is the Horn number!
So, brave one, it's 0.26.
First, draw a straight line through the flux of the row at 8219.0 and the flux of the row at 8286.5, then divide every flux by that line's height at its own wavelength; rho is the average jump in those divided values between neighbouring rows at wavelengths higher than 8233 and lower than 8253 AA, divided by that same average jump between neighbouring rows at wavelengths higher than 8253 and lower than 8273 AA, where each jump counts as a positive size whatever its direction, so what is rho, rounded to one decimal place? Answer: 1.3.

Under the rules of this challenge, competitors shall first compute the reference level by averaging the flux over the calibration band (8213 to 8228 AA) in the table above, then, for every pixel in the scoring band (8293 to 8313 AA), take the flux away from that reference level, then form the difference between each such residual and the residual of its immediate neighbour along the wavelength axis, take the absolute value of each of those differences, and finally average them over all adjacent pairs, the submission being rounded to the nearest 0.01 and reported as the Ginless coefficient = 0.16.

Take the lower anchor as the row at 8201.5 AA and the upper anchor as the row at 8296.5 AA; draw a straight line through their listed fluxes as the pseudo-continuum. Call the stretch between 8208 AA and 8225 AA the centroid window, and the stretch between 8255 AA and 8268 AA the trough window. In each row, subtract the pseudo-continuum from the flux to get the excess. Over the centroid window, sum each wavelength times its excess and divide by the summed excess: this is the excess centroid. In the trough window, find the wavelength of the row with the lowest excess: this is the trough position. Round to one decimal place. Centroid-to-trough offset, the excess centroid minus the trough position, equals -49.3 AA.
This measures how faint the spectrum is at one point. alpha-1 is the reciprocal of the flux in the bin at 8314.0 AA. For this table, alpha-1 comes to 0.0442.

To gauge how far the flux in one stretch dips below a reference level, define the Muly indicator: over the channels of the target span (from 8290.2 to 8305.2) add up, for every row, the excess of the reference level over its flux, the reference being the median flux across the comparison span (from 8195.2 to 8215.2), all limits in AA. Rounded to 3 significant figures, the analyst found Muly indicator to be -2.90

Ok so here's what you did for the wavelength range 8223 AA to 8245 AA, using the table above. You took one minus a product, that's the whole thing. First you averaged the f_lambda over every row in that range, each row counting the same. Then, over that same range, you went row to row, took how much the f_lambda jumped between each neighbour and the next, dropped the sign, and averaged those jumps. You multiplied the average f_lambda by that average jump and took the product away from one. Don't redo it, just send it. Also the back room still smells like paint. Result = -1.3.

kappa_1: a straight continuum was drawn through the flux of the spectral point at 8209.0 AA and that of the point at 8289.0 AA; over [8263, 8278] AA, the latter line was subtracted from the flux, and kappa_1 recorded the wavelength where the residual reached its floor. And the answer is 8276.5 AA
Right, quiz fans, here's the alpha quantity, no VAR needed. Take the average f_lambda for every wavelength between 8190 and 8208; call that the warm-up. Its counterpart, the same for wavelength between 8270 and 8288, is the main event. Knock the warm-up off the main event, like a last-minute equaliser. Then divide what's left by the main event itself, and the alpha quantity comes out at 0.028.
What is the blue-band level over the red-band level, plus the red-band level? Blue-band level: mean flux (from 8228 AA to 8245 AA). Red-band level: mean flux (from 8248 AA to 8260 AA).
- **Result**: 24.3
